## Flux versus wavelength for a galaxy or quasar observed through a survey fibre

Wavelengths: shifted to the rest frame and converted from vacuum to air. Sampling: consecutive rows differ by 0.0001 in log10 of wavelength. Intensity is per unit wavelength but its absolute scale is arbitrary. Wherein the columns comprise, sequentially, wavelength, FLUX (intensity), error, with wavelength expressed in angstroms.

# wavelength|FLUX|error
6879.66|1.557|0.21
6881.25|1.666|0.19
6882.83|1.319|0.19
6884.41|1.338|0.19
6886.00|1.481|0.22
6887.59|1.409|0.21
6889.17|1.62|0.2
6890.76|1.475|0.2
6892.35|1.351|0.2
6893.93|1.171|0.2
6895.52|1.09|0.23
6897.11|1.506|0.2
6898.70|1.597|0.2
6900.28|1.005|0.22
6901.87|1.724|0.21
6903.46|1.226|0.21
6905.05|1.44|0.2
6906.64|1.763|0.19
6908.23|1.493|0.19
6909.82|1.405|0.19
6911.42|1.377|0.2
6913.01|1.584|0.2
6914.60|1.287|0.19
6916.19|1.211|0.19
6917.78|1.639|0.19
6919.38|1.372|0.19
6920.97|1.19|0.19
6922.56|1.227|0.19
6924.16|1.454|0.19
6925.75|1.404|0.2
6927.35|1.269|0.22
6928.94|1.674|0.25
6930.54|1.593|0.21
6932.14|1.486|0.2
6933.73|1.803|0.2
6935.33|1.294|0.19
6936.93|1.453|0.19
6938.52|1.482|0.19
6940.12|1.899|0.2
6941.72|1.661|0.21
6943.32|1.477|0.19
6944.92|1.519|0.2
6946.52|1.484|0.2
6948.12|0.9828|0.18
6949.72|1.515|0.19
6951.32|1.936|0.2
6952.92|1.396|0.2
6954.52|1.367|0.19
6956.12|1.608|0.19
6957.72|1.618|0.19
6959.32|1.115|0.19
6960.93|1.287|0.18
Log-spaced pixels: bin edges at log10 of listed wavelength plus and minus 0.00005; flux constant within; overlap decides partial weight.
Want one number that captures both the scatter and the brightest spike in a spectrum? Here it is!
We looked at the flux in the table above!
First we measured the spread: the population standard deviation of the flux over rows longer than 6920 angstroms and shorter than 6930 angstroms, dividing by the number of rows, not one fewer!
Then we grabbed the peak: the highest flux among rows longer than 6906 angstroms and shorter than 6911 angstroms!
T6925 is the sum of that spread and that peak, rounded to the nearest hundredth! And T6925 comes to 1.93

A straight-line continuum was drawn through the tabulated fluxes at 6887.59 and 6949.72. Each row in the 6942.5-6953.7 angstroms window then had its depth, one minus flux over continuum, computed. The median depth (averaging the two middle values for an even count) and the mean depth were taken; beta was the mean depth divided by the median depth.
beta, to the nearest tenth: 1.5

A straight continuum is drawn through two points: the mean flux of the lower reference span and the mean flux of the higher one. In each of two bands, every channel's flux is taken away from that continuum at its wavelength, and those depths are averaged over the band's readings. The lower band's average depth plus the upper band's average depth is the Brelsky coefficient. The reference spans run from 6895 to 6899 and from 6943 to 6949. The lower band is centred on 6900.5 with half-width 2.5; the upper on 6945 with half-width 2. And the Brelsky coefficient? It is -0.17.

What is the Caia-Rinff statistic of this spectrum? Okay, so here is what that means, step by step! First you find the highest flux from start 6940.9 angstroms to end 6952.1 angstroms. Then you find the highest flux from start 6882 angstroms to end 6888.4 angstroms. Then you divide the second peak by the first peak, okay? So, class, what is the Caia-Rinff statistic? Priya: 0.76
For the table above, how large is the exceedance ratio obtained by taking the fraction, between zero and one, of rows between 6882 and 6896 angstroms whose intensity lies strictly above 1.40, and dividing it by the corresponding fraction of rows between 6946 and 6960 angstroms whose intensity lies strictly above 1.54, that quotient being 1.3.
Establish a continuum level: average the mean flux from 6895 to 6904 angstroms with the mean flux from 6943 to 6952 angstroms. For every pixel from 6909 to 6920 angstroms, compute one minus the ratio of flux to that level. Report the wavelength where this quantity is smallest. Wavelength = 6917.78 angstroms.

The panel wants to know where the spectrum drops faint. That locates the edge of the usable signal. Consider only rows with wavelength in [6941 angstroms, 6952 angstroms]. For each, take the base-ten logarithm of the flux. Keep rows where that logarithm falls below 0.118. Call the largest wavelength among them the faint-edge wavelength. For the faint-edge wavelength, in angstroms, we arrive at 6948.12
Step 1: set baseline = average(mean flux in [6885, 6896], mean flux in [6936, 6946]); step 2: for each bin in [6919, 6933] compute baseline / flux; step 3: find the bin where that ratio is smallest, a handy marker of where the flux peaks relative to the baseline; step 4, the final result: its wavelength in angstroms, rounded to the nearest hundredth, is 6928.94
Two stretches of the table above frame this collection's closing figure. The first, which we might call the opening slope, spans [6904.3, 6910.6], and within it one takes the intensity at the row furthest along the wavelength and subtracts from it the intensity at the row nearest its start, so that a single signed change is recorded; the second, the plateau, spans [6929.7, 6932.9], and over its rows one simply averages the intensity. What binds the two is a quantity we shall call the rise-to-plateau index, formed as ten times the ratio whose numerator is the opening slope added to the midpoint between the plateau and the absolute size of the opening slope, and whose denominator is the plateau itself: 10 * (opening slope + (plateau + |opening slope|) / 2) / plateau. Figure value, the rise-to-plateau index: 4.9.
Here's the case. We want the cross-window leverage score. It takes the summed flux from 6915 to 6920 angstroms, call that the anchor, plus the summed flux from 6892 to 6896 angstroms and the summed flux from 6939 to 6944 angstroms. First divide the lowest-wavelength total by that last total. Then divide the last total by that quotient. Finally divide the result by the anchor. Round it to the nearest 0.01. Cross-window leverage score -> 1.66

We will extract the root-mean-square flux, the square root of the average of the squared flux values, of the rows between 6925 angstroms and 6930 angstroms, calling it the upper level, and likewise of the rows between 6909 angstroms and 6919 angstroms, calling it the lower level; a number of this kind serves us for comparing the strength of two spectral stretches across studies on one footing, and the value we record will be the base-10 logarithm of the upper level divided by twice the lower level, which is -0.29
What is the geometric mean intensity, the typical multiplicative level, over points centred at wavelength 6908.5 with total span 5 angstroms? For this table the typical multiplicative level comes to 1.55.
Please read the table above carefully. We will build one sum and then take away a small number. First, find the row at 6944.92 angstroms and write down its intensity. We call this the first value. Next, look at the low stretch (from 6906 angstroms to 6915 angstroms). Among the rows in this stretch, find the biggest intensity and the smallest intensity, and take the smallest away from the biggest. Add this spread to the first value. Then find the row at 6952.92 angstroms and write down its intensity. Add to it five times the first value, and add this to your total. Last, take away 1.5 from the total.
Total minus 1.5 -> 9.5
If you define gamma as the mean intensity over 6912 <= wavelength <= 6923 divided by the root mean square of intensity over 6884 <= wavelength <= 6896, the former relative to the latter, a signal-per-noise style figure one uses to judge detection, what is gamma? 0.99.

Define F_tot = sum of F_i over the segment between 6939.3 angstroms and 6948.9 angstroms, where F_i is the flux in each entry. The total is 9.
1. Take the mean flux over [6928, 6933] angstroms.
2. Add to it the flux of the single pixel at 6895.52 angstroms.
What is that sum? 2.67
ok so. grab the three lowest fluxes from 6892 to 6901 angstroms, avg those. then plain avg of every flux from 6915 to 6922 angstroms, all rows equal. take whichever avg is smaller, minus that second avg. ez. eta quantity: -0.26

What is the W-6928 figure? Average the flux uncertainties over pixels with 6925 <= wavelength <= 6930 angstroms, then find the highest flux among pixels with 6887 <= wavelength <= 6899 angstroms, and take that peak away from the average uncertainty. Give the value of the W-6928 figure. -1.40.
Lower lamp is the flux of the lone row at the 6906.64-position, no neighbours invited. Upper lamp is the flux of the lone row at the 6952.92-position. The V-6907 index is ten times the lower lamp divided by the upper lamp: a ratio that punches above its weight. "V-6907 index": 12.6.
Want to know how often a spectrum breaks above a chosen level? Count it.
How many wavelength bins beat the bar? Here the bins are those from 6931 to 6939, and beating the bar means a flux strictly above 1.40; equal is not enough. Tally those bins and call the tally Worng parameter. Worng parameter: 4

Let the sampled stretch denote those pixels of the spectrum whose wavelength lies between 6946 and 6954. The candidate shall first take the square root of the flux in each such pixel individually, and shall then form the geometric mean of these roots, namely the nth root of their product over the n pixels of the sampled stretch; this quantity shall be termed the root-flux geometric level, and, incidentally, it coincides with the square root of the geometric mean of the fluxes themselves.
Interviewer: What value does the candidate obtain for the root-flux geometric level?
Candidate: 1.20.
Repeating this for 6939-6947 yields 1.27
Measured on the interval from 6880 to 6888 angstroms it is 1.20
